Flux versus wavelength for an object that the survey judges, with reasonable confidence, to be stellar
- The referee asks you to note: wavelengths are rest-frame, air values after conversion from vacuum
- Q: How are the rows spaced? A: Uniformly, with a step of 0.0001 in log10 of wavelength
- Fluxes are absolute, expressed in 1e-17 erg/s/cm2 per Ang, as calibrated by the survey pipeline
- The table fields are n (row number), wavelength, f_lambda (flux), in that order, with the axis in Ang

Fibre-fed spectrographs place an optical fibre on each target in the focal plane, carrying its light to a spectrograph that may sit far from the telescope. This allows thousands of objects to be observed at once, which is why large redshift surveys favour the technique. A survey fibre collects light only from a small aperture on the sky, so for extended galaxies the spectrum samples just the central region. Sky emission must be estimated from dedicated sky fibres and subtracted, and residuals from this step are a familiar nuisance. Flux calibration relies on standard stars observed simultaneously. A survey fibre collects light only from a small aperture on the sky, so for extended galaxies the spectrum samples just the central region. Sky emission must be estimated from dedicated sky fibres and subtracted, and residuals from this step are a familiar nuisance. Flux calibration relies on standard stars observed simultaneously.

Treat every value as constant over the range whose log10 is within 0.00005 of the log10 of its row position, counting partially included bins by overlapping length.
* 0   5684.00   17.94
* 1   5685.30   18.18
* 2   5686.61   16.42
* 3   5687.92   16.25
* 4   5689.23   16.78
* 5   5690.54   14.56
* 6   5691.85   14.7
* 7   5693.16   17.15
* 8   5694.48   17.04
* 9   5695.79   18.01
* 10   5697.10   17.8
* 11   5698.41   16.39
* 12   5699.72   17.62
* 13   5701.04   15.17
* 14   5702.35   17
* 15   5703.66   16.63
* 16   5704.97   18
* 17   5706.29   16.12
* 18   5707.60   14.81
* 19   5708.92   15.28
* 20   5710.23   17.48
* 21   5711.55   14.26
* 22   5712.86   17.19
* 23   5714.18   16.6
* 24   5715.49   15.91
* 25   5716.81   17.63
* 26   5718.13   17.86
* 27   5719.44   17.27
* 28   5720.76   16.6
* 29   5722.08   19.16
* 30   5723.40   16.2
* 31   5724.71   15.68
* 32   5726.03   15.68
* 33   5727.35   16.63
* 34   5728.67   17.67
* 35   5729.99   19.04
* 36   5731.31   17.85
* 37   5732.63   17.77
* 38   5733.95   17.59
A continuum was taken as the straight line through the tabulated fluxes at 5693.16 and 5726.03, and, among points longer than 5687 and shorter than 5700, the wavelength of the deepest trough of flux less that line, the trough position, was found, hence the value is 5690.54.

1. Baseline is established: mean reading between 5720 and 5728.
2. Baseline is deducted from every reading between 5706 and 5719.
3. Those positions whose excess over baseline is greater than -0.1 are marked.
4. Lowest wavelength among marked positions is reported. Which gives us 5710.23 Ang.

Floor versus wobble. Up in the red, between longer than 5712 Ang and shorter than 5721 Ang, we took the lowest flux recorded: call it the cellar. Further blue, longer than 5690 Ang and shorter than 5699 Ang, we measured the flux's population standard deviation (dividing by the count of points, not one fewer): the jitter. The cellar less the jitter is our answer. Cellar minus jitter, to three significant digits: 14.6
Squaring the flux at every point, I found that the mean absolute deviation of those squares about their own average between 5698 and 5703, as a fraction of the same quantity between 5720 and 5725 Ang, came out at 0.63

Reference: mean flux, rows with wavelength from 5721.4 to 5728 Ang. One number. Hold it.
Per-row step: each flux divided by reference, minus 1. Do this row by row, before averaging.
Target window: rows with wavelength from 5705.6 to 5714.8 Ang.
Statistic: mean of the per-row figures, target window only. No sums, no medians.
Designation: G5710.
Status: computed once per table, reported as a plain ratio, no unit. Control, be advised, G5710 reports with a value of -0.042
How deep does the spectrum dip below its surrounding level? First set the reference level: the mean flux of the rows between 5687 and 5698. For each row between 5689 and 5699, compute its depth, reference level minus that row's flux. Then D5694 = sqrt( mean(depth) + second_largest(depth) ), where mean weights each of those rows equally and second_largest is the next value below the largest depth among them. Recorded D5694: 1.3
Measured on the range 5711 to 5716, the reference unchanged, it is 1.1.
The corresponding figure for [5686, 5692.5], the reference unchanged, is 1.6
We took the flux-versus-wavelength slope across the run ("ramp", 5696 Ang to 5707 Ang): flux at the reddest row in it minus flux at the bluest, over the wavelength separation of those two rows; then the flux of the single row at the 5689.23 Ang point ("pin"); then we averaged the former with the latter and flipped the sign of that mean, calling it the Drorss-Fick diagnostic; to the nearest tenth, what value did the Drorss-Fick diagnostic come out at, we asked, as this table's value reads -8.3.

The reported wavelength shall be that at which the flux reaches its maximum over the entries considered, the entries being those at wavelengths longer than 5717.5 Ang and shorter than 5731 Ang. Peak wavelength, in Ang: 5722.08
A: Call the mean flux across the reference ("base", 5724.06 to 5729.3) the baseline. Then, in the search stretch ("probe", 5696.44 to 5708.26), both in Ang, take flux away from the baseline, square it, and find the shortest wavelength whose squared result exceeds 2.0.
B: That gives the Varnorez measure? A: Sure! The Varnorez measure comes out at 5704.97 Ang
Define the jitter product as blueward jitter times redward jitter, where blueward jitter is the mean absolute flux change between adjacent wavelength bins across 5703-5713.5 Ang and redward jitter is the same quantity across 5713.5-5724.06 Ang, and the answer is 2.6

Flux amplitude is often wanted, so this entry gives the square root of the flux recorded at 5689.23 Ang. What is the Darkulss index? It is 4.10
